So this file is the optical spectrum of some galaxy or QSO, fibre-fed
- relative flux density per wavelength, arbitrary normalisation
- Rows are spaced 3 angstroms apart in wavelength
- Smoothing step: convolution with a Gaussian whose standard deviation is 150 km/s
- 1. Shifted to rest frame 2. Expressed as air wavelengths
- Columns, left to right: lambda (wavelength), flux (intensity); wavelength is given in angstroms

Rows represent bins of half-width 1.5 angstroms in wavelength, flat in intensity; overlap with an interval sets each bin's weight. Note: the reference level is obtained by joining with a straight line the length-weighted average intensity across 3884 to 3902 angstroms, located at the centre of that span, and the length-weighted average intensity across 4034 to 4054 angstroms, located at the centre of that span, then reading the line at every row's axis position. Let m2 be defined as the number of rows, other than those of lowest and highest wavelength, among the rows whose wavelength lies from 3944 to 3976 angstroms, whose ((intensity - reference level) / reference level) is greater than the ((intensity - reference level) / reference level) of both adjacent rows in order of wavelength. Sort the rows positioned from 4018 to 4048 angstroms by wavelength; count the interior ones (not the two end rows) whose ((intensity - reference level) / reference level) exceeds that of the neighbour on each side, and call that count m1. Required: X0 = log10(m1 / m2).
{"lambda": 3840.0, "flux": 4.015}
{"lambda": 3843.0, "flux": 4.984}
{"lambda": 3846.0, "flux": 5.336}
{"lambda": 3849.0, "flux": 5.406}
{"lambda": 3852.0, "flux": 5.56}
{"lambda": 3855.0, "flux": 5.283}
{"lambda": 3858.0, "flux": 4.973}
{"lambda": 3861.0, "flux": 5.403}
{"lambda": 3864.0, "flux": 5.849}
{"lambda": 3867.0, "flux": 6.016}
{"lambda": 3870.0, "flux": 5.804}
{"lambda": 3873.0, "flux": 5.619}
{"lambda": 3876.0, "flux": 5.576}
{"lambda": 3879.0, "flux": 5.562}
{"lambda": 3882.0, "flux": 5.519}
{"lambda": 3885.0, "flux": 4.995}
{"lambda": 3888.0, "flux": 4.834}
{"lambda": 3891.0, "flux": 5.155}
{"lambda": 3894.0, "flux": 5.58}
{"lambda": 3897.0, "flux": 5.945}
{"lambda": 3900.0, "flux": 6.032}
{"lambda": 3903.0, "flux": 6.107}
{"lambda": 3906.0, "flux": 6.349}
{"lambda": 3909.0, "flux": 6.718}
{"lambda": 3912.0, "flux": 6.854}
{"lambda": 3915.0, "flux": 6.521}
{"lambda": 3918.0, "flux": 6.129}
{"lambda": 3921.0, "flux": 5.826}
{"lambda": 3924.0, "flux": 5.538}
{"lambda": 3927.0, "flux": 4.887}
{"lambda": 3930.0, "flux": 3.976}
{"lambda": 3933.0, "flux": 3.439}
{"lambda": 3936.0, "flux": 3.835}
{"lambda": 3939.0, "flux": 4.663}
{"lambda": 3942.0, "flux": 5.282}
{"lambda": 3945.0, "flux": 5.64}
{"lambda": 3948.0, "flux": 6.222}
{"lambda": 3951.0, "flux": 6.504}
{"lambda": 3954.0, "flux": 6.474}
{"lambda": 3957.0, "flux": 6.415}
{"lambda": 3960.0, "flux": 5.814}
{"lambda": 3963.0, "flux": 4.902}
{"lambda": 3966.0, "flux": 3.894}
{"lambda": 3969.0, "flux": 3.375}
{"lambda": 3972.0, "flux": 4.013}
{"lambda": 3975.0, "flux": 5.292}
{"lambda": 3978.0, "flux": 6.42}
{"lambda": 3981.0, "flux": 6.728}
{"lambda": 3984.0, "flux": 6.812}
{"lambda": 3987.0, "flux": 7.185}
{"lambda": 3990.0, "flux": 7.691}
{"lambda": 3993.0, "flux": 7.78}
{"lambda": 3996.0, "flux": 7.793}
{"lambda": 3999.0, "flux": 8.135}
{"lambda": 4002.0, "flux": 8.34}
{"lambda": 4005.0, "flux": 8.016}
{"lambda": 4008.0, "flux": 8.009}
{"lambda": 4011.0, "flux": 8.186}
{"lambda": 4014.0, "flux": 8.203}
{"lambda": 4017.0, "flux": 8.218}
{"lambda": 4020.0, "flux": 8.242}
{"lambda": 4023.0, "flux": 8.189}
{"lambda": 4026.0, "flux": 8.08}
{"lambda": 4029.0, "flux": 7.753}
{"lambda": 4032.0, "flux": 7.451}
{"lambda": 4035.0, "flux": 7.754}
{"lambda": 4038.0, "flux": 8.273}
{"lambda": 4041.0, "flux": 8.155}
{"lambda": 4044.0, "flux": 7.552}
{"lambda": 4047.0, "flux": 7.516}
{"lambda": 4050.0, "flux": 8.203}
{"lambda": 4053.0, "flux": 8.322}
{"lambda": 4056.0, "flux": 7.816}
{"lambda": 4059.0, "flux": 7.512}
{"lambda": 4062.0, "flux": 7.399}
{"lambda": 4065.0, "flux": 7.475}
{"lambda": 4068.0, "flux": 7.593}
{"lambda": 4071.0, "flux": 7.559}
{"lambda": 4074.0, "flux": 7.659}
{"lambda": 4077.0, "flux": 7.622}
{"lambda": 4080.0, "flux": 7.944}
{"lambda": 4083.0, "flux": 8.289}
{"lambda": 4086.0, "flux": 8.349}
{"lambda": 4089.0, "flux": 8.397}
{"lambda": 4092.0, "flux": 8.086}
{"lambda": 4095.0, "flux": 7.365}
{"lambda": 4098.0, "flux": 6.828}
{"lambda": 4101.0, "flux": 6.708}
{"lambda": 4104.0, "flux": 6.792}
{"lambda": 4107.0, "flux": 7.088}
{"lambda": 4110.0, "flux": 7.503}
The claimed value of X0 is 0.0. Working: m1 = 1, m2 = 1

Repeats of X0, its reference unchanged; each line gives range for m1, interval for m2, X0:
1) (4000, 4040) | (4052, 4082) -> -0.3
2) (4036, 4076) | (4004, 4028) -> 0.3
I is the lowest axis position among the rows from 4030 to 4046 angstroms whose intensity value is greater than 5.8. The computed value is 4032.0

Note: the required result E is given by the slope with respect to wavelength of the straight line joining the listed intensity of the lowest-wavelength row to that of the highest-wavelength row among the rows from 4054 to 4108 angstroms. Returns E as -0.014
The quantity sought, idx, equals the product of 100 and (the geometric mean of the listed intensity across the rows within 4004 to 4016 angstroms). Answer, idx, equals 810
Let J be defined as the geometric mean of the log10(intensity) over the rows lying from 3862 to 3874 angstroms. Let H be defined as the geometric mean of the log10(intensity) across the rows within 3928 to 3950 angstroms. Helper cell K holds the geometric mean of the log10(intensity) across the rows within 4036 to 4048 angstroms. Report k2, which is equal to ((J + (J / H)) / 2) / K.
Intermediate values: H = 0.66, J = 0.76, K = 0.90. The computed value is 1.1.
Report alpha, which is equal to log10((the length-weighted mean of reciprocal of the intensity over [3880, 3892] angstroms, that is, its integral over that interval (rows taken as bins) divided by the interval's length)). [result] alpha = -0.710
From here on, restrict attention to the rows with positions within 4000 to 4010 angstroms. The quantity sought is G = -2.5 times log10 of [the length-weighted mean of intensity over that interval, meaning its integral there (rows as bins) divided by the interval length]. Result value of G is -2.3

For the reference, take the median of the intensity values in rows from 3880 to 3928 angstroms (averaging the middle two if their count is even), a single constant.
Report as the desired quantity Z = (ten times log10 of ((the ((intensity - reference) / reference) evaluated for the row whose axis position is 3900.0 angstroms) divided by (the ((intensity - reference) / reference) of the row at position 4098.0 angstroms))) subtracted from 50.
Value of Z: 58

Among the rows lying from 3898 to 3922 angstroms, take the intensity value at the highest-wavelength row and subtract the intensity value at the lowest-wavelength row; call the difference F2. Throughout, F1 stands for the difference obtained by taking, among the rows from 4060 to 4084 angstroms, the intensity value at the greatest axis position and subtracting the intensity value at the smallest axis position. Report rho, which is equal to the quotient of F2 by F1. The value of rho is -0.2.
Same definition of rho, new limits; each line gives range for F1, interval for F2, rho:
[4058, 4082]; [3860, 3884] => 0.3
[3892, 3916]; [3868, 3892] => -0.7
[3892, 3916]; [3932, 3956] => 3.2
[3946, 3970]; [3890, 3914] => -0.6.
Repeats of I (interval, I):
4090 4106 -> 4092.0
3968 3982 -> 3978.0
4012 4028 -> 4014.0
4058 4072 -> 4059.0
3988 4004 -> 3990.0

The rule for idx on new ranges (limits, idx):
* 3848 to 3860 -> 530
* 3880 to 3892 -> 512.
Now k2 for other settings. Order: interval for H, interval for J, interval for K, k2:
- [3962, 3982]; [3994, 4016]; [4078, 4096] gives 1.2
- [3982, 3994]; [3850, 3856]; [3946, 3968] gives 1.1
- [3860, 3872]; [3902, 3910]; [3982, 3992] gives 1.1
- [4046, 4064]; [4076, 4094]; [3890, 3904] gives 1.3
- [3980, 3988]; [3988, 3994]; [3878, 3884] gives 1.3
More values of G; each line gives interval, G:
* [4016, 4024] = -2.3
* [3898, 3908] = -2.0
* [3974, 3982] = -2.0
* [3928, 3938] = -1.5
